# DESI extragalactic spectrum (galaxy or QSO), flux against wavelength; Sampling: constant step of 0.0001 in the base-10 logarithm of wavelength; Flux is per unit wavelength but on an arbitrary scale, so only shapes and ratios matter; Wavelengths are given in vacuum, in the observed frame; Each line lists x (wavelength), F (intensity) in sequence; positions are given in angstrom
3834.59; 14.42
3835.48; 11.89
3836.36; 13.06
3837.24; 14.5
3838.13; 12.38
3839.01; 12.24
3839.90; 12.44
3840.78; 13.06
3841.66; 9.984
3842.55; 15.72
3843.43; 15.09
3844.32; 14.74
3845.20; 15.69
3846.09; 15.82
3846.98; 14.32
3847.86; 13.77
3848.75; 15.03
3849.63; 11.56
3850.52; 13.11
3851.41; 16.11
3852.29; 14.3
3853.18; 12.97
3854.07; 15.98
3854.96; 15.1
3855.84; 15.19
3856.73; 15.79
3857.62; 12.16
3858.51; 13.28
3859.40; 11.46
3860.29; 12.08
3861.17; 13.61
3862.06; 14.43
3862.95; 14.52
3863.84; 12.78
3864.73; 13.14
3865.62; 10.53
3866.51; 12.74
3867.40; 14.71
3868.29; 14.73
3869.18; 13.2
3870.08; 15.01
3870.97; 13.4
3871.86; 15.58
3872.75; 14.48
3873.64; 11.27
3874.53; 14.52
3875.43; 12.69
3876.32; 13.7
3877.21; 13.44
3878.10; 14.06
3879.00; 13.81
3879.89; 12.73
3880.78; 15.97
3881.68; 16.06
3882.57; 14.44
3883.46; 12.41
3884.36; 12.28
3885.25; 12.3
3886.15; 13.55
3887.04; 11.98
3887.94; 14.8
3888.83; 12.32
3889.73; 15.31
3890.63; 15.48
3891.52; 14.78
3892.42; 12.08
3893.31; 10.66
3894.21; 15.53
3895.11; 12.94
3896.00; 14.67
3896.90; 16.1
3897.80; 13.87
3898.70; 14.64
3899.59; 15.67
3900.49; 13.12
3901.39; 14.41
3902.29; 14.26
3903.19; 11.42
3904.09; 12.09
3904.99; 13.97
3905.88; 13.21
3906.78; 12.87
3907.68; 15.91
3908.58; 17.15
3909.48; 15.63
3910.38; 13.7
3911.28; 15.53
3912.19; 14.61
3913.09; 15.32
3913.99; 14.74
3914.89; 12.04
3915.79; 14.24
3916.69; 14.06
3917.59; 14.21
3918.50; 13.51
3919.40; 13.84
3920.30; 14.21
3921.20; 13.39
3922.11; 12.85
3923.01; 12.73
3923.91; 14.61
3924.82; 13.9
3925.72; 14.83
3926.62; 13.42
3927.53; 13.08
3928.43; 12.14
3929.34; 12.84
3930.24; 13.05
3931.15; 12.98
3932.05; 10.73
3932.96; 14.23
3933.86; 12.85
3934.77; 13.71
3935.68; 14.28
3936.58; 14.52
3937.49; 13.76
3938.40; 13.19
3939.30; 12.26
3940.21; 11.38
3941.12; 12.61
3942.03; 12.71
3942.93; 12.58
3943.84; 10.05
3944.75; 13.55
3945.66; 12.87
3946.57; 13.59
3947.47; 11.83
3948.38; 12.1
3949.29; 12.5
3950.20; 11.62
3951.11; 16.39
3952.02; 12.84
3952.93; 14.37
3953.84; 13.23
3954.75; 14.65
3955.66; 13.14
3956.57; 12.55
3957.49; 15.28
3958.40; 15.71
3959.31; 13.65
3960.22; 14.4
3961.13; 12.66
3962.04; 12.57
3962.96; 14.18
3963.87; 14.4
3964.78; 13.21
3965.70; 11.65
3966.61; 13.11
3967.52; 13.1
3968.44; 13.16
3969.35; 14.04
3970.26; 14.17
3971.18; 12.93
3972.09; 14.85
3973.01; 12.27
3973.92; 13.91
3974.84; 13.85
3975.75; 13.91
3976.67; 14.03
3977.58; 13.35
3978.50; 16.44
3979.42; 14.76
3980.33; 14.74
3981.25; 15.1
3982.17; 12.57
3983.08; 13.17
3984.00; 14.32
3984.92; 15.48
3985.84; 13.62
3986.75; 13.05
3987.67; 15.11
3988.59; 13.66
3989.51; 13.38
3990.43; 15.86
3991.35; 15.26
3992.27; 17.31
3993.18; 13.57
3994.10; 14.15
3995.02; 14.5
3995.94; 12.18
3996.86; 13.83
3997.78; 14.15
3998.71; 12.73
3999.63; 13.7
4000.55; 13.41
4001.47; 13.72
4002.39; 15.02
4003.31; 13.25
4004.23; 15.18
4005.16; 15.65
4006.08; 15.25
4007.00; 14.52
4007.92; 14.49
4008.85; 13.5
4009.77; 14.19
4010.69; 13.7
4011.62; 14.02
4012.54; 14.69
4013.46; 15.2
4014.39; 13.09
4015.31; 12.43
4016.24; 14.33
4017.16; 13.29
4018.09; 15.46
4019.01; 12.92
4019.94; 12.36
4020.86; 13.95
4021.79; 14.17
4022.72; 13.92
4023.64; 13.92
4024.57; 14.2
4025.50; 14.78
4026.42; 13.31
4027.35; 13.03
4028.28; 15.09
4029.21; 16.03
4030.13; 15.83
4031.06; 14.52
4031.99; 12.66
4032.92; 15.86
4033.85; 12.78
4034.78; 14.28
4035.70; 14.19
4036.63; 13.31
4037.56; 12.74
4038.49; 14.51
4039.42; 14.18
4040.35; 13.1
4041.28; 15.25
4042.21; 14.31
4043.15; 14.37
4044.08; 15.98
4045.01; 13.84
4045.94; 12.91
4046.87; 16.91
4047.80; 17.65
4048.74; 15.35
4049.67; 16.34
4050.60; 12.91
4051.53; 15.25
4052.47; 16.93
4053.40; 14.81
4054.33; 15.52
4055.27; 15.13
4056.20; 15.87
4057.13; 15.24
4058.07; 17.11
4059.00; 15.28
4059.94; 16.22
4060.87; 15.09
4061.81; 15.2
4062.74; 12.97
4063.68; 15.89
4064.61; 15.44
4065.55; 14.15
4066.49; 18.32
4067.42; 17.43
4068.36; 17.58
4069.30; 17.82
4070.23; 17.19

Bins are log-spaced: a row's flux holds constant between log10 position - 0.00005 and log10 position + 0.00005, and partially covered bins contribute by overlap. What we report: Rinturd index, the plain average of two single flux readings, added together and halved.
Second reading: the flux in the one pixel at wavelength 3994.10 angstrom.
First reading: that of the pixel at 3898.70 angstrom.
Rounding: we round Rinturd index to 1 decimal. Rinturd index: 14.4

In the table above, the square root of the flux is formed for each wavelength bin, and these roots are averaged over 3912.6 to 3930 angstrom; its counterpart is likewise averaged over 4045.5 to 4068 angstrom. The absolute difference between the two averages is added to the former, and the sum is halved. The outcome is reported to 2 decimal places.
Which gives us 1.97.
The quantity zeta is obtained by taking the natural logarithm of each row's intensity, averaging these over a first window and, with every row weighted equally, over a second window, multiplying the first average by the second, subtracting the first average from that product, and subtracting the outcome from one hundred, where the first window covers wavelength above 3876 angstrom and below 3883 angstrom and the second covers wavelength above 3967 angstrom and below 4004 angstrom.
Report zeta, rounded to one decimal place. 95.6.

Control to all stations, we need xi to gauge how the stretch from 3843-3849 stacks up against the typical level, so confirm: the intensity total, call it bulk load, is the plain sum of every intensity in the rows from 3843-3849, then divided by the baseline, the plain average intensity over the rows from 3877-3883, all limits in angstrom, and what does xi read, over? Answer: 7.3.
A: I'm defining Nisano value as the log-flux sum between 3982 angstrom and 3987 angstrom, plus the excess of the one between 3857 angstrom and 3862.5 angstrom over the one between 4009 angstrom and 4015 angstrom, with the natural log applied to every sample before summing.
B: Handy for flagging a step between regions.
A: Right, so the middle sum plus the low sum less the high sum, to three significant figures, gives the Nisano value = 15.1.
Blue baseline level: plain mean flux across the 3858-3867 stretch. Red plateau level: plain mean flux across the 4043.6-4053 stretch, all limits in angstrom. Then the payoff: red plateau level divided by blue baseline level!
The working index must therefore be 1.20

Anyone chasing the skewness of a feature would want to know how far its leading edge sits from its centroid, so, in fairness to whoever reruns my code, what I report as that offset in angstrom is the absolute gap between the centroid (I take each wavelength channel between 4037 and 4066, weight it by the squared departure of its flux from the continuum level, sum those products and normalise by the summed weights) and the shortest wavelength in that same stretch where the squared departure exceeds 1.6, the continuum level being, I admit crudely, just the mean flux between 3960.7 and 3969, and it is 14.5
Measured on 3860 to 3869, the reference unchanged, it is 3.2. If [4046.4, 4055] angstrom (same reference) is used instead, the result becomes 2.8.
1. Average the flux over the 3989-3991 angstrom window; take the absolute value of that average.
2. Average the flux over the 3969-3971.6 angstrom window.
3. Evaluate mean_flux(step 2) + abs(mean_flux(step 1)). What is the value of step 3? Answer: 28.3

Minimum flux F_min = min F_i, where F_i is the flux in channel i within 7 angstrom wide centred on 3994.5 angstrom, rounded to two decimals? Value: 12.18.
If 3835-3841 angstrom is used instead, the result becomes 11.89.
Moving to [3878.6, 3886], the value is 12.28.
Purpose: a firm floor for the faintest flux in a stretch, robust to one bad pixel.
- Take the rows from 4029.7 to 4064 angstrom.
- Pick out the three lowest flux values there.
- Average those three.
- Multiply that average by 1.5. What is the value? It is 19.09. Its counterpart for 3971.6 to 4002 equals 18.51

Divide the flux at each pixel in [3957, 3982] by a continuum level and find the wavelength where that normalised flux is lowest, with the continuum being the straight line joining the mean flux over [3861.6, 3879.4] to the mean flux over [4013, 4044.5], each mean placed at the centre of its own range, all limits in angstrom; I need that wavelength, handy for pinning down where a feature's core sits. 3965.70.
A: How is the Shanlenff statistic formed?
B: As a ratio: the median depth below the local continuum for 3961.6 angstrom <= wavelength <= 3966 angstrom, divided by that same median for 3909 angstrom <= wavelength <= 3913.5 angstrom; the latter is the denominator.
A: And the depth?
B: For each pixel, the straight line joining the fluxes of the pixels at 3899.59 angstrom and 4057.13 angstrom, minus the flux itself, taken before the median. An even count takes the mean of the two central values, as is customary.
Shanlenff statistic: 7.3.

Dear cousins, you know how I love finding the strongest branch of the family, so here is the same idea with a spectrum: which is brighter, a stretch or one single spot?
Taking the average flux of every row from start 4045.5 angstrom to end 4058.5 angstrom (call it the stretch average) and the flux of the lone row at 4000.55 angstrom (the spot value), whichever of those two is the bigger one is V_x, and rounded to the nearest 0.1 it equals 15.6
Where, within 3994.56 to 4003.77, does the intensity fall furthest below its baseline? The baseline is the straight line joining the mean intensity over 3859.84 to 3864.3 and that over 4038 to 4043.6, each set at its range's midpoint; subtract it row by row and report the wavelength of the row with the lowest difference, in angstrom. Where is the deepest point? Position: 3995.94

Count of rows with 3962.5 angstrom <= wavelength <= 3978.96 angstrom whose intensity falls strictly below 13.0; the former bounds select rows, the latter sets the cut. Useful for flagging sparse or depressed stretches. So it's 3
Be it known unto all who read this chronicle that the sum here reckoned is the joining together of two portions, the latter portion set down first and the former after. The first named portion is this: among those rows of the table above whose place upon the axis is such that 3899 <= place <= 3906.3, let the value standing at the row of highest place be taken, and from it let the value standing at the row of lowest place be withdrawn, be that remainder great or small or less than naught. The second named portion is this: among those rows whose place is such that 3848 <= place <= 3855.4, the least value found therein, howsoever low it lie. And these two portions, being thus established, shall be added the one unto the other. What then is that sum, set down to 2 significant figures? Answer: 9.1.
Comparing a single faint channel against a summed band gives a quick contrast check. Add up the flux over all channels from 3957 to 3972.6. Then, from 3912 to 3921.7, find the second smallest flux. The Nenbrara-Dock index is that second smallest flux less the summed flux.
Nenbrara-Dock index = -220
